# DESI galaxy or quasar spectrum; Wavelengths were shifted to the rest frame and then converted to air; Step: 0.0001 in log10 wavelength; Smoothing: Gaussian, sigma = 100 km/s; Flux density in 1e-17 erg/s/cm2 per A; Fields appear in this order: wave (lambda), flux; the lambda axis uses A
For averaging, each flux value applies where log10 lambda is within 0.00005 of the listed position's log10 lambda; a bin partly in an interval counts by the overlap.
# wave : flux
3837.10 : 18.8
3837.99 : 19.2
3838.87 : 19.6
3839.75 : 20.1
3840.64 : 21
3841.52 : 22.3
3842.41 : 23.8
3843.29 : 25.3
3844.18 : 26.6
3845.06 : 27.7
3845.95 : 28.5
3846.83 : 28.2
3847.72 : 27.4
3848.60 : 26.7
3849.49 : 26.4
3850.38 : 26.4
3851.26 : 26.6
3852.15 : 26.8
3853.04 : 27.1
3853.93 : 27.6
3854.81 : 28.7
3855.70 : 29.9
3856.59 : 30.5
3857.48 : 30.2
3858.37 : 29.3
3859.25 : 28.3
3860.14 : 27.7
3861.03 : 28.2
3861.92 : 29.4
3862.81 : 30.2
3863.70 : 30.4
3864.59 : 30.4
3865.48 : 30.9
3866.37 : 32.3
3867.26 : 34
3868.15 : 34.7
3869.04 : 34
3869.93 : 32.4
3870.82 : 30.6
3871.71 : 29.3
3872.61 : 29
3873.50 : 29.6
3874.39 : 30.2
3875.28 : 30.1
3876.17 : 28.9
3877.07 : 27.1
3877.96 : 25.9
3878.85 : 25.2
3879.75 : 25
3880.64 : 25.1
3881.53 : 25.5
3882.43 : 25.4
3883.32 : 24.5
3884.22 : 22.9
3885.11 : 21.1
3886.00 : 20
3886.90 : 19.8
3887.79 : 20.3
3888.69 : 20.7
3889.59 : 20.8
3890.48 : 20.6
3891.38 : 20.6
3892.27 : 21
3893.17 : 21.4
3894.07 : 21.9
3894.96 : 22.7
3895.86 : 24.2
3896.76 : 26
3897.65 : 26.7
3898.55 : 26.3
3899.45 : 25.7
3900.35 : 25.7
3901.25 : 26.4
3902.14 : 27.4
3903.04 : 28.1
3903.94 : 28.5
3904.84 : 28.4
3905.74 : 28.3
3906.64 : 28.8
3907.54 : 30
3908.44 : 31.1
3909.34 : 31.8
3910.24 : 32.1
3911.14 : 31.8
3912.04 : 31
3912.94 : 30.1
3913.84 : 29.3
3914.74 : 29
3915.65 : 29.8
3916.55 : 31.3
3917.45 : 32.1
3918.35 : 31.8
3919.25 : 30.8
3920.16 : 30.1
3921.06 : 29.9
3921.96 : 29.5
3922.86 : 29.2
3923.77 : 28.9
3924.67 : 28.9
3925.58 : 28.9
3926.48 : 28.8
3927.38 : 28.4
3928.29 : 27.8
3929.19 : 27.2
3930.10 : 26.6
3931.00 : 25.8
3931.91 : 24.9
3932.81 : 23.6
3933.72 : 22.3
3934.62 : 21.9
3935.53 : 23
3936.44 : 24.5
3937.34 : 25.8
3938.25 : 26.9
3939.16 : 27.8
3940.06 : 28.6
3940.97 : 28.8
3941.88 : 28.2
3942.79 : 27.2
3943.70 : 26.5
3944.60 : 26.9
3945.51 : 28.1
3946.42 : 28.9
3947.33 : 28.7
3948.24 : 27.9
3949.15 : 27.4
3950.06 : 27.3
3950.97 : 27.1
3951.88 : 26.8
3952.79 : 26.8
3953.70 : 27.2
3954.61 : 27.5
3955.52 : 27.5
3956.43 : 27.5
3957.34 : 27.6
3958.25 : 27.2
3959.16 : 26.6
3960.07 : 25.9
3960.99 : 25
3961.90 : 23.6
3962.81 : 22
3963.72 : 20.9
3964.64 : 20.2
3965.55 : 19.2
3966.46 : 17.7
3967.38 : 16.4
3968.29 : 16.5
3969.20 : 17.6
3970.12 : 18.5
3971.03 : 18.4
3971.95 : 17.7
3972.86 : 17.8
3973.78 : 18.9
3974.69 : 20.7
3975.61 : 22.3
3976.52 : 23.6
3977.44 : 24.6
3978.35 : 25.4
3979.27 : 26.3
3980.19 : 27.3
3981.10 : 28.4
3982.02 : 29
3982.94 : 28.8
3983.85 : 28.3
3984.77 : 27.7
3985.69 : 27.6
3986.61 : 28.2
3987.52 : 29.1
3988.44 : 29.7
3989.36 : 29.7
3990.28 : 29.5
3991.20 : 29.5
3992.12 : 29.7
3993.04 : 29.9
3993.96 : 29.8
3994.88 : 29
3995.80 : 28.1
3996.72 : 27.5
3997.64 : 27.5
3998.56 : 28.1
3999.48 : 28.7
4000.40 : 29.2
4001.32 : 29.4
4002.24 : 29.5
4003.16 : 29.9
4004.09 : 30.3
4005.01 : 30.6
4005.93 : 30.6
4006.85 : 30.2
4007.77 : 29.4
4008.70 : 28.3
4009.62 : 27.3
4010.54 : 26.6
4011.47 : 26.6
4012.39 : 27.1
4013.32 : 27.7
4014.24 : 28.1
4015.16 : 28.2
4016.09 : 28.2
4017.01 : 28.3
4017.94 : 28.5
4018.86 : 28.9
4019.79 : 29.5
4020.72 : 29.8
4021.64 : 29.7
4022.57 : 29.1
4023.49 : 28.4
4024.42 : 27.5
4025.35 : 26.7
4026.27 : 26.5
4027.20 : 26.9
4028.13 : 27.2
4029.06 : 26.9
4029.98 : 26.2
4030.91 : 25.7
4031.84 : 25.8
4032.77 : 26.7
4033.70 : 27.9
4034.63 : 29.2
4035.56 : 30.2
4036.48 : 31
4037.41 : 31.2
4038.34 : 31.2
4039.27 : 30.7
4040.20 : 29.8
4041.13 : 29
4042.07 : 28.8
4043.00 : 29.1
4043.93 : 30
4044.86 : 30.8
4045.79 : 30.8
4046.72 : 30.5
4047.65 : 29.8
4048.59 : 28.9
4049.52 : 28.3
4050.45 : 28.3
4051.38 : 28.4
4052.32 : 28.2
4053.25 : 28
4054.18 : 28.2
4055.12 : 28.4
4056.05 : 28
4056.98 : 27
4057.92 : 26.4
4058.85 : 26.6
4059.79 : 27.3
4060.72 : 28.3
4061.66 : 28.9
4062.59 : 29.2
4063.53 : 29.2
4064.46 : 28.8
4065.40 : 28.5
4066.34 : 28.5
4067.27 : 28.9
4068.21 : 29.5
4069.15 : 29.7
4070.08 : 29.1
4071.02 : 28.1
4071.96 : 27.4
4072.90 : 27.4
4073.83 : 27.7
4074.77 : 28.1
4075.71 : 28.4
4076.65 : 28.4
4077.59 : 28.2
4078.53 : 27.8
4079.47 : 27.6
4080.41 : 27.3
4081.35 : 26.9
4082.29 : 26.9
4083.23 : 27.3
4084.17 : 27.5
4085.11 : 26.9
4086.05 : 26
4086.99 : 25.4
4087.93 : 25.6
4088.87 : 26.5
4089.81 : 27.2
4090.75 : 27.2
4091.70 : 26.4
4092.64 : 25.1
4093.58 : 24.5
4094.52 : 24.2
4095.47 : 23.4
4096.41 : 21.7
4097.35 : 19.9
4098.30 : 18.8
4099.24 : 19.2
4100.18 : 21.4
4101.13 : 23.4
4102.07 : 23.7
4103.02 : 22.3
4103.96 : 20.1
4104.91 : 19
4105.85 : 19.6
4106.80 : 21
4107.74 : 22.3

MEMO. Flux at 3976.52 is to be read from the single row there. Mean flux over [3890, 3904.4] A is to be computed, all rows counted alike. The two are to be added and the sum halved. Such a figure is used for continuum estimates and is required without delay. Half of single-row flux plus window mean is 24.1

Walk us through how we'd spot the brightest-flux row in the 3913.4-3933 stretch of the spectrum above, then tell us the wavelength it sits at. 3917.45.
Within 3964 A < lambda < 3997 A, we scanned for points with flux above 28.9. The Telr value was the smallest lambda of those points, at 3982.02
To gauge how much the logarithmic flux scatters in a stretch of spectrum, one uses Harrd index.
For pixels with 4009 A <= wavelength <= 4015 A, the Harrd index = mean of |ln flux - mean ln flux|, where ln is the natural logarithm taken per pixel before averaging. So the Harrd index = 0.017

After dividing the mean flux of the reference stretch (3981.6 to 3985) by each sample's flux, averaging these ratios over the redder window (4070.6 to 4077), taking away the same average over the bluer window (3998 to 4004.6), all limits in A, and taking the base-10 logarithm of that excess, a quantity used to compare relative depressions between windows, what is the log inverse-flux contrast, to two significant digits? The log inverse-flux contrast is -1.3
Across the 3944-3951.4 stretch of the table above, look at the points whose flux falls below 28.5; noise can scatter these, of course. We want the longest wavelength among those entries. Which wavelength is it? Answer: 3950.97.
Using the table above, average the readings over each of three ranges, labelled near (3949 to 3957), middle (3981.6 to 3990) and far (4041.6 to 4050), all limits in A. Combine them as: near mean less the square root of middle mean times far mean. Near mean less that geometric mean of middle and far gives -2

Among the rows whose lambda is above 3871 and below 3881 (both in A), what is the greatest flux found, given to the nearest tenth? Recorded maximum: 30.2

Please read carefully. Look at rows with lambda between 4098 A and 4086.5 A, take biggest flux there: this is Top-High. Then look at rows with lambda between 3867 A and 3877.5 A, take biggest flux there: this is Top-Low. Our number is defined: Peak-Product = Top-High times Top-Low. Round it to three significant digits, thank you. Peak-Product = 944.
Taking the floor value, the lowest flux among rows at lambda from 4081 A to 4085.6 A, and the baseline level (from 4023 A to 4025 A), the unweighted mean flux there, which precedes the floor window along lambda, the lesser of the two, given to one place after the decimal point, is 26.9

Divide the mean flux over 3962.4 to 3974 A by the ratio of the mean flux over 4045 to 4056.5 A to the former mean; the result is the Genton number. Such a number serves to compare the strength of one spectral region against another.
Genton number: 12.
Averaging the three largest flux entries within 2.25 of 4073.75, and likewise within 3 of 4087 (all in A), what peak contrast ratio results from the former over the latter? 1.03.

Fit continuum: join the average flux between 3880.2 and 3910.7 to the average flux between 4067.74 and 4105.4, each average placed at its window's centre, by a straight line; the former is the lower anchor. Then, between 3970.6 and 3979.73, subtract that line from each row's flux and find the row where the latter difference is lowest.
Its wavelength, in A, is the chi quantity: 3971.95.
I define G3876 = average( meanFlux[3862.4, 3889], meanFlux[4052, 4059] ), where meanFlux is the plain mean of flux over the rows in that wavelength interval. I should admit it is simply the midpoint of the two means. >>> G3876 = 27.6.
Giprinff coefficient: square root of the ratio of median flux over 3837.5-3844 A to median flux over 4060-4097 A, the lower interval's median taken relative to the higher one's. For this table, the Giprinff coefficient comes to 0.87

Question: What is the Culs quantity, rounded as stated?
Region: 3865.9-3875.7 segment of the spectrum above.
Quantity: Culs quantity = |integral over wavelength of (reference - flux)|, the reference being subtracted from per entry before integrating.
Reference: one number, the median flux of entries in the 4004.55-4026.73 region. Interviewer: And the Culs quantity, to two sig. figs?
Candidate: 31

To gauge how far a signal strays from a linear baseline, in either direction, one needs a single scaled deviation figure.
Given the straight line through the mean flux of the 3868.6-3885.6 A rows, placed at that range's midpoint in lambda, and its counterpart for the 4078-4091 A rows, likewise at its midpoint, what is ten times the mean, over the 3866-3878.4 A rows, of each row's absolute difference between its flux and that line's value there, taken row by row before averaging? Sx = 34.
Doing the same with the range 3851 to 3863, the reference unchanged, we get 14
